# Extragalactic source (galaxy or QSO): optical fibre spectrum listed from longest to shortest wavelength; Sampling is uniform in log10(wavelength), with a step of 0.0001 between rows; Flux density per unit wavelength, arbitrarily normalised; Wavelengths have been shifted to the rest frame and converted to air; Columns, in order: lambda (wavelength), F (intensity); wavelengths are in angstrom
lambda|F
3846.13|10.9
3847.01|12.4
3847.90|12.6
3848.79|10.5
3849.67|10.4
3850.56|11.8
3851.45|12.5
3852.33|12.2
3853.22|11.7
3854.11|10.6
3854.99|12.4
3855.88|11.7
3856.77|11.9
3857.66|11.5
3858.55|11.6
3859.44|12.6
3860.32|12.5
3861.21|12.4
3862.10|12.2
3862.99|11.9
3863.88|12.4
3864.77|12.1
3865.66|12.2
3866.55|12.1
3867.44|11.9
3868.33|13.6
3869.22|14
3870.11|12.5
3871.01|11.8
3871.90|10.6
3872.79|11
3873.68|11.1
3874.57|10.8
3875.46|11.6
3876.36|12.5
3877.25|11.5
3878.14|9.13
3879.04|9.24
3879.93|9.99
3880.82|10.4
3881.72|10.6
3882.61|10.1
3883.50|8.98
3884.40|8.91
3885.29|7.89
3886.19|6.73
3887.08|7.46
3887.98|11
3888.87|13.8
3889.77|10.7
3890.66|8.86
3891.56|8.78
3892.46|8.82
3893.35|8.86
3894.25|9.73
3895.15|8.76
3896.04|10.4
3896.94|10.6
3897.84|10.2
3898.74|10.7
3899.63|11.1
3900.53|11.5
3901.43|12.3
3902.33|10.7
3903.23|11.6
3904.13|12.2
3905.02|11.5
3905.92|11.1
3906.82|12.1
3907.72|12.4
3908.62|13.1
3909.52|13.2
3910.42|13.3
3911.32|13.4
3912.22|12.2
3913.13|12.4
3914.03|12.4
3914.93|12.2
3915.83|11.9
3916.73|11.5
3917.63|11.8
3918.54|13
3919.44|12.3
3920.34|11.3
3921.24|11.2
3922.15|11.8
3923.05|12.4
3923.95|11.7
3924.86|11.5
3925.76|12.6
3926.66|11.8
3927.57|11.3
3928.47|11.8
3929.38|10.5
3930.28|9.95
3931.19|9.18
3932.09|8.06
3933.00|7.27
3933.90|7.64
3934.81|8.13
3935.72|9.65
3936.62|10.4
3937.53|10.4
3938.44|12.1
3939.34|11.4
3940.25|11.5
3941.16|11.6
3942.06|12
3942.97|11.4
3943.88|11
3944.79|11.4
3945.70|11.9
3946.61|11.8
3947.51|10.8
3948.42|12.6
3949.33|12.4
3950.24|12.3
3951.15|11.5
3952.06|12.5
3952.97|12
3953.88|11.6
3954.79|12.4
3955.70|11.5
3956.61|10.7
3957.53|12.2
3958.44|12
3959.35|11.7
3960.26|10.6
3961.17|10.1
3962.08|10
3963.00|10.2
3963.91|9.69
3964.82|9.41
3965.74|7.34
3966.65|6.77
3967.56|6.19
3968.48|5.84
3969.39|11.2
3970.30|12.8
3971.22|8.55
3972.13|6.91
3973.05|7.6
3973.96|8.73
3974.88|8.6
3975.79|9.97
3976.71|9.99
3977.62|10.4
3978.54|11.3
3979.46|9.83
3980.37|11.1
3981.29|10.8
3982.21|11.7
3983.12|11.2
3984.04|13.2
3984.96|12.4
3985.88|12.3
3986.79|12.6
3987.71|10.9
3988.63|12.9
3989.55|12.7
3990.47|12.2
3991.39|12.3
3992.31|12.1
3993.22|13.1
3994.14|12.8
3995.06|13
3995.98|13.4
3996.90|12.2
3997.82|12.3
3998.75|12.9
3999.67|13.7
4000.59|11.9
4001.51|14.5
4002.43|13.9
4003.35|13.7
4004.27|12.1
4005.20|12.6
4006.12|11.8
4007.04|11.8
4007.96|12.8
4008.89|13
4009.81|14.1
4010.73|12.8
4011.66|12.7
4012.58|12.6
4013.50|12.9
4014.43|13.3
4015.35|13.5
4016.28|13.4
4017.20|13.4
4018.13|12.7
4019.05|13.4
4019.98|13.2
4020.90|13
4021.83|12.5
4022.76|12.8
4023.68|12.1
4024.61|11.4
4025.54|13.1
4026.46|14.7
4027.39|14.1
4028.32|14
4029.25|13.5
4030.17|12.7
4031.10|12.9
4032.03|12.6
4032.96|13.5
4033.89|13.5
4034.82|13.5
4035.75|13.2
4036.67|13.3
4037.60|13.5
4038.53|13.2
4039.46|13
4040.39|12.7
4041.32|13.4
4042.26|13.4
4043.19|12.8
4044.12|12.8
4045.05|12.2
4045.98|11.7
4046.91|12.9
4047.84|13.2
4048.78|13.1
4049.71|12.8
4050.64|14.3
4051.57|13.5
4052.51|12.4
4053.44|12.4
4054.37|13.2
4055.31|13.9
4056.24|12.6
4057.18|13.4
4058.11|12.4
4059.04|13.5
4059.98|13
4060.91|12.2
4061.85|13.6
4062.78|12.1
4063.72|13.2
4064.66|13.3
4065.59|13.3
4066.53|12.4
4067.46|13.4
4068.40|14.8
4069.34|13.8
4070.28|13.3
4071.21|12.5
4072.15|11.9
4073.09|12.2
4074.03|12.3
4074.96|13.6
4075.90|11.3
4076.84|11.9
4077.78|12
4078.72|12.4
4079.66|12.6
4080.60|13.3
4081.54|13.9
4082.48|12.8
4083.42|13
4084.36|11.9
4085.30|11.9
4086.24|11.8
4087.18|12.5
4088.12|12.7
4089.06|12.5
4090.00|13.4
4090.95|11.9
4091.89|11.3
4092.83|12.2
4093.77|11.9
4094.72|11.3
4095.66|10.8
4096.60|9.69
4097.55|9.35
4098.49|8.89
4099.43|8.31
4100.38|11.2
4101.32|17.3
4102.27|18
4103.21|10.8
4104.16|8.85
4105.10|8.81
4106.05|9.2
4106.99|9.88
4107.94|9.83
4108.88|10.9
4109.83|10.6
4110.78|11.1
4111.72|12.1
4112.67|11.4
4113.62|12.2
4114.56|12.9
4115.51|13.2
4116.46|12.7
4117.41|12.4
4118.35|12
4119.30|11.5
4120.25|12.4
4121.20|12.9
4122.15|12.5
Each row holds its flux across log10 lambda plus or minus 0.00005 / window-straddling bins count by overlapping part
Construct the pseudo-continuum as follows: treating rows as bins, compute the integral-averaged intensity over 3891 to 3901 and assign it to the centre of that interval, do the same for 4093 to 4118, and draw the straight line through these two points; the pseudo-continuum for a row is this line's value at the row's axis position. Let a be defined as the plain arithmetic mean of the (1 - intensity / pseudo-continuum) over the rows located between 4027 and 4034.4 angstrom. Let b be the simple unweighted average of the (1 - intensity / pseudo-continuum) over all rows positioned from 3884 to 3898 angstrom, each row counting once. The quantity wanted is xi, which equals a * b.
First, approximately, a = -0.234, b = 0.04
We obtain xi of -0.010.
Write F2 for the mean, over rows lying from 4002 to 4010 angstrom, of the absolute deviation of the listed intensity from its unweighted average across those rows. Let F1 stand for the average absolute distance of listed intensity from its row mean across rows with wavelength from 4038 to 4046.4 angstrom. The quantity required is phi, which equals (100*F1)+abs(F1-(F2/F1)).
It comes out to 41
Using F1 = 0.40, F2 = 0.7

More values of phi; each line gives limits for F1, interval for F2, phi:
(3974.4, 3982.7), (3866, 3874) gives 73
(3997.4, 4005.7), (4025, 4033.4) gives 79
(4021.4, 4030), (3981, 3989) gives 84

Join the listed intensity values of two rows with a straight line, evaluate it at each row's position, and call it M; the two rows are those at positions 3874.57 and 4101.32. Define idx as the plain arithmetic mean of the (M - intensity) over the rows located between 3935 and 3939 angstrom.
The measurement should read 2.0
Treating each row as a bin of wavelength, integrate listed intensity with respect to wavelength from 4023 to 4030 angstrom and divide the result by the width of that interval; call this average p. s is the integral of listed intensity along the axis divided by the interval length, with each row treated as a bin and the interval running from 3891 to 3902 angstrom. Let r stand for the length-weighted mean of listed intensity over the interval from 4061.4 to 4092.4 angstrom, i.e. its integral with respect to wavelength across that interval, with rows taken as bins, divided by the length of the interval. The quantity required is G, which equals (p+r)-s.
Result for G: 15.8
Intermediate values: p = 13.2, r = 12.7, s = 10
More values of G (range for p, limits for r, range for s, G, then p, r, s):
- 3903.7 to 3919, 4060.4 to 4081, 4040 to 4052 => 12.1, 12.3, 12.8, 13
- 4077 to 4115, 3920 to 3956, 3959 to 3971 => 13.5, 11.7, 11.1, 9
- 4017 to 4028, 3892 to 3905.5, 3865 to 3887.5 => 13.0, 13.0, 10.6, 11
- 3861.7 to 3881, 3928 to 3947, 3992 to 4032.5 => 9.0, 11.6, 10.4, 13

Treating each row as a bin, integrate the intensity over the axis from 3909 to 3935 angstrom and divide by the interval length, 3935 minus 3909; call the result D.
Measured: 11.3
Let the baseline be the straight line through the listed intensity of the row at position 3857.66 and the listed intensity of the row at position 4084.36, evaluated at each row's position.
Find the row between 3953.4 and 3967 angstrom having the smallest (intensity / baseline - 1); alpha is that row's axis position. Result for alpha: 3966.65 angstrom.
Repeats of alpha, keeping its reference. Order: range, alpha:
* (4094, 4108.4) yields 4099.43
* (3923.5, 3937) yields 3933.00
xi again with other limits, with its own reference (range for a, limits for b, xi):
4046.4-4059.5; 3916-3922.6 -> 0.034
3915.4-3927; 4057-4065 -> 0.032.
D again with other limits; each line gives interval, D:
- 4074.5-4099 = 11.9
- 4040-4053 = 12.9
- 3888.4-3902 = 10.3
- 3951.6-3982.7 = 10.1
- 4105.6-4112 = 10.5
